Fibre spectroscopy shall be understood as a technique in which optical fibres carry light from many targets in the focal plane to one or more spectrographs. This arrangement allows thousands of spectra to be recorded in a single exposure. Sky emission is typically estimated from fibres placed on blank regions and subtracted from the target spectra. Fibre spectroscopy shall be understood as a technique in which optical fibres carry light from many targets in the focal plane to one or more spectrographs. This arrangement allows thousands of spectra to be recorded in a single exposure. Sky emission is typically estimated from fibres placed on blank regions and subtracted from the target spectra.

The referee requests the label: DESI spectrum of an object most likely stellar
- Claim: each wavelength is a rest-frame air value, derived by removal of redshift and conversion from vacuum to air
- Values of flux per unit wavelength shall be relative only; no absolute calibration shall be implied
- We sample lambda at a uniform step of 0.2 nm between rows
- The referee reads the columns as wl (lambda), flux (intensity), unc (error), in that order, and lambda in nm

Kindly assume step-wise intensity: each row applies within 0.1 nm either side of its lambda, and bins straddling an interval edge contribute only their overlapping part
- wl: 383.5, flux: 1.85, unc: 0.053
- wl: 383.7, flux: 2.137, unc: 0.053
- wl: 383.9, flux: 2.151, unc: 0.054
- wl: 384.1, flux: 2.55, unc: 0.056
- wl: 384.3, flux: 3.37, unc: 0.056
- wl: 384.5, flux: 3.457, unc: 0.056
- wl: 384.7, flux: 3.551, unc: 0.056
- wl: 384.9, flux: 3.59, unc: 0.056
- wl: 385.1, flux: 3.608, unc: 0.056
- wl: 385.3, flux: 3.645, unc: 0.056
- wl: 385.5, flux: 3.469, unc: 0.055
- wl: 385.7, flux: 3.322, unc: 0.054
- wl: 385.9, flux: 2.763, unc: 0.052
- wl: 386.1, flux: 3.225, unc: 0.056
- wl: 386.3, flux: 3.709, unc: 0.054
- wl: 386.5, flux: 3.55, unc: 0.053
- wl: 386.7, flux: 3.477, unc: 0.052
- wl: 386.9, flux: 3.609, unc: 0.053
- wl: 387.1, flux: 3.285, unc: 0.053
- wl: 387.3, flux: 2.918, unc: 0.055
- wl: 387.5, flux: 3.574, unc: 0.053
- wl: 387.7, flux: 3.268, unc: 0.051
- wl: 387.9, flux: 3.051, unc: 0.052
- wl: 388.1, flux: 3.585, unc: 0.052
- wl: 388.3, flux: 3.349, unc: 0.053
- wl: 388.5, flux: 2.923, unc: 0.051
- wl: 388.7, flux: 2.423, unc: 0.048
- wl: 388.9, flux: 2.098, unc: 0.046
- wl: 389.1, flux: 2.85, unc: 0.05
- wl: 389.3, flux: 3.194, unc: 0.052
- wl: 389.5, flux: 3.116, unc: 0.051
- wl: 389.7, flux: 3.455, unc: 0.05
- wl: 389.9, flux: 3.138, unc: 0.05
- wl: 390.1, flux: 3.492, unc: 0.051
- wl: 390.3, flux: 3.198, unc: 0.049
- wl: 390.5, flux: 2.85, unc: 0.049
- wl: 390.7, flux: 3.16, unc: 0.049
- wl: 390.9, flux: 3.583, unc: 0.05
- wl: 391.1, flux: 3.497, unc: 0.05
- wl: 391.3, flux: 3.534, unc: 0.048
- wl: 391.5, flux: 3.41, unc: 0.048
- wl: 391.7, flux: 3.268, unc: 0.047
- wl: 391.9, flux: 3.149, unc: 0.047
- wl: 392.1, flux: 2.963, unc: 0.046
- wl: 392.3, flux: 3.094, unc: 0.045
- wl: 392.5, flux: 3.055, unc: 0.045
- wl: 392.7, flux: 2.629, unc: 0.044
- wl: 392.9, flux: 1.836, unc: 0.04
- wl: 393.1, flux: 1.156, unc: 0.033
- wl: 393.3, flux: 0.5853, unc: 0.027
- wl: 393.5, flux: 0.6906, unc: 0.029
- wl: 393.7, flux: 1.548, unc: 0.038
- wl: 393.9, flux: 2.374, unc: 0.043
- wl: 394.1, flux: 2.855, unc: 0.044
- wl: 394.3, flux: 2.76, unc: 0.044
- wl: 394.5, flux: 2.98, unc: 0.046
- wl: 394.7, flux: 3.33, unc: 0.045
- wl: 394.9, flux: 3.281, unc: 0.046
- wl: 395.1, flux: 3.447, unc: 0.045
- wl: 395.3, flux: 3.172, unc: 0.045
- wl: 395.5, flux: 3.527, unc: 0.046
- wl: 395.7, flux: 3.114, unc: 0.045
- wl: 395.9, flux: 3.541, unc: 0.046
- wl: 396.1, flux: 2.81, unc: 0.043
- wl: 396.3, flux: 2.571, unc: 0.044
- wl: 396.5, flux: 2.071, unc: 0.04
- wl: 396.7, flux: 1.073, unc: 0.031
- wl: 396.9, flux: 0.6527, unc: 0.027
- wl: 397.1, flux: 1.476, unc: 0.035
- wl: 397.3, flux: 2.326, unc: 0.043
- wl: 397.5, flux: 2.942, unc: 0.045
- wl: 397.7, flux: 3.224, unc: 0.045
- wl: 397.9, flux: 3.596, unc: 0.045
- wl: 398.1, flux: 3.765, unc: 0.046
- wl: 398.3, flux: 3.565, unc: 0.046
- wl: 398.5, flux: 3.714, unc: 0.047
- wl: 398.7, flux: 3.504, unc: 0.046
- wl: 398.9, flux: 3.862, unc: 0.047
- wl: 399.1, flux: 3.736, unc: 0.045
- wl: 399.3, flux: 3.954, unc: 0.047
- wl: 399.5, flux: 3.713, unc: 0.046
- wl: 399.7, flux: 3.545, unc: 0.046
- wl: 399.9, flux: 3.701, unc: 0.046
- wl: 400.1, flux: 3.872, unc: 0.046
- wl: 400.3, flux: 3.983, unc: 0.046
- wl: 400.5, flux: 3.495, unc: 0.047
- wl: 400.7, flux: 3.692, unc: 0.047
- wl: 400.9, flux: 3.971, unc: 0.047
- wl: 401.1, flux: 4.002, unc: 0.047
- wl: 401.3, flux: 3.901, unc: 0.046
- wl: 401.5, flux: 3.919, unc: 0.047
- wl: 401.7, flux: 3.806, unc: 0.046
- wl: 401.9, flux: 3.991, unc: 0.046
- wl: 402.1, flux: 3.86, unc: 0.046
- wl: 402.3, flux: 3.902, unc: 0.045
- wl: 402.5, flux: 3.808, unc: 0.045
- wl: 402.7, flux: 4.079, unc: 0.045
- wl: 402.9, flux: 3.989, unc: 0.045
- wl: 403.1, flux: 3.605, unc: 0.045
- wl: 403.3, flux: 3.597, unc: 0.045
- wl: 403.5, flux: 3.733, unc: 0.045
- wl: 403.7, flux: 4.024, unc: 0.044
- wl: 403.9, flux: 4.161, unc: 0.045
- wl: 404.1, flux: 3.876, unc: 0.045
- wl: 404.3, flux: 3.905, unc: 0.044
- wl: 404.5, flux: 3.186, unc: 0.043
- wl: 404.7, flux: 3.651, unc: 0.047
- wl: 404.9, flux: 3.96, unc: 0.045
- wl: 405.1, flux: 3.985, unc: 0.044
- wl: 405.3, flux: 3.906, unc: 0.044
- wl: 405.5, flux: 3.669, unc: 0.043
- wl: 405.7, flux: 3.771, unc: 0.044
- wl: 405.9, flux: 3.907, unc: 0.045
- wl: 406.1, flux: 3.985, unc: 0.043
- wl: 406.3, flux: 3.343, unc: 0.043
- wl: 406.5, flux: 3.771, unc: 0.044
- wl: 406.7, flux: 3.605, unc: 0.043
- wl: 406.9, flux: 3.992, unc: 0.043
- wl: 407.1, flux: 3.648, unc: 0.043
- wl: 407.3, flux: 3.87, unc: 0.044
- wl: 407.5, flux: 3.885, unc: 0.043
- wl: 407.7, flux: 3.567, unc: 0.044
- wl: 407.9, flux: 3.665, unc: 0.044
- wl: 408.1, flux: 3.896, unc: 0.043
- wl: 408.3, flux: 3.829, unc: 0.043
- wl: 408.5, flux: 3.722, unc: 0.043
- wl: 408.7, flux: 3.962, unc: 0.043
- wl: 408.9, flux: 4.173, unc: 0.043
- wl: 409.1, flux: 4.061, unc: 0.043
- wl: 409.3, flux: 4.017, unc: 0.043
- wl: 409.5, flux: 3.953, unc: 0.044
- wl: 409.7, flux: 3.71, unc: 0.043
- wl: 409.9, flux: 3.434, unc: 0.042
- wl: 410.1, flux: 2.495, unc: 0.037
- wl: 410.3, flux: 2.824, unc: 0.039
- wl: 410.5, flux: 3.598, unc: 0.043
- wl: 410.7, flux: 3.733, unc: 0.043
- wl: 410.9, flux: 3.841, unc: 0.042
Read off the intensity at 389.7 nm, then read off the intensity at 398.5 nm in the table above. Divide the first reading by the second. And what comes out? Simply 0.930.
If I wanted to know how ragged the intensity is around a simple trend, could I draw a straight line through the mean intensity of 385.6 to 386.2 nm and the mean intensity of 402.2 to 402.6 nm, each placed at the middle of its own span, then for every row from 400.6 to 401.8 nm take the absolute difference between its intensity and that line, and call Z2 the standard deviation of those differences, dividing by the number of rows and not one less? 0.1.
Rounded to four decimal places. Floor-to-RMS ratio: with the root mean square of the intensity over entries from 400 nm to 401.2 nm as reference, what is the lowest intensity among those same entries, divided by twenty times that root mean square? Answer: 0.0455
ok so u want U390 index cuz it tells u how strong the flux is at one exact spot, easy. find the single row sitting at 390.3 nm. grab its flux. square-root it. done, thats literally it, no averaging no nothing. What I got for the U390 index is 1.79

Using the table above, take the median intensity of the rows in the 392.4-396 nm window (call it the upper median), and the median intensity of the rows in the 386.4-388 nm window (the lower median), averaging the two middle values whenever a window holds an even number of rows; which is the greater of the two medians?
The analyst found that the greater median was 3.4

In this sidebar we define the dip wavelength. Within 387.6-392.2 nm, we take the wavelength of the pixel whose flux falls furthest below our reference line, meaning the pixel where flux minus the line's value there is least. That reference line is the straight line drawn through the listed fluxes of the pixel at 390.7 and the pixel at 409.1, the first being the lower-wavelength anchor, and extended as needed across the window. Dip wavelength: 388.9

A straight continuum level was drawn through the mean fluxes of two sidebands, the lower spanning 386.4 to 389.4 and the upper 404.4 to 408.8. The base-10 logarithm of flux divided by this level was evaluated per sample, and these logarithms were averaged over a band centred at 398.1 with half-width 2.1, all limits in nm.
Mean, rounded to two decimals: -0.10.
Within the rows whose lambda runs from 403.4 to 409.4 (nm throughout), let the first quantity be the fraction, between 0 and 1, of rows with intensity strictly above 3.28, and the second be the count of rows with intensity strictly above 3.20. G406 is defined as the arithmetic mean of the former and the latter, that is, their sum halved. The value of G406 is 15.0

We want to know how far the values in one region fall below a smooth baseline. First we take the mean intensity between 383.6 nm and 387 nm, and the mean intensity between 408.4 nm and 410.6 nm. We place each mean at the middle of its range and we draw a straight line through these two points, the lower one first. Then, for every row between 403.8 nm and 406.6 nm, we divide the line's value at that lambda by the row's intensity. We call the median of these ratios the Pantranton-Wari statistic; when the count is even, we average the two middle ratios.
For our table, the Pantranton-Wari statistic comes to 0.91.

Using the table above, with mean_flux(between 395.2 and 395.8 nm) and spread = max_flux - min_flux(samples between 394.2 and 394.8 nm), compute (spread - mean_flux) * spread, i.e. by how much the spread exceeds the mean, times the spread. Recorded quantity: -1.54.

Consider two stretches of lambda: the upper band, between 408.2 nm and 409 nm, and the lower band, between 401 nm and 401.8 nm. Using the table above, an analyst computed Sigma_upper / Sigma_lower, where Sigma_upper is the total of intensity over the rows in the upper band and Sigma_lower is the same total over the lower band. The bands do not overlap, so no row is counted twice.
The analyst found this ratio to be 1.00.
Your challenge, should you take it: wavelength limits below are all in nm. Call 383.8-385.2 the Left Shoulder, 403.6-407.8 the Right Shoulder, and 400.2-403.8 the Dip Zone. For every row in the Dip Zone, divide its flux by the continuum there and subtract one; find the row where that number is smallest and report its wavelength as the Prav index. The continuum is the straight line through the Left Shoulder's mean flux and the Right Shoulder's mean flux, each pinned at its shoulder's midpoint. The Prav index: 400.5 nm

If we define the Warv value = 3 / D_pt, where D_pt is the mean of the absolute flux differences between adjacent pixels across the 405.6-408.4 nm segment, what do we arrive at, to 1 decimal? 12.5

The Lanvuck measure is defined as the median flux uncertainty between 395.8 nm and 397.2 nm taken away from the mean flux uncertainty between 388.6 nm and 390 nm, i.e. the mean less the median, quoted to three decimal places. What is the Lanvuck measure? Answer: 0.010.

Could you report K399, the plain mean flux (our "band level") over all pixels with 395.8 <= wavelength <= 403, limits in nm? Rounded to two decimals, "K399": 3.38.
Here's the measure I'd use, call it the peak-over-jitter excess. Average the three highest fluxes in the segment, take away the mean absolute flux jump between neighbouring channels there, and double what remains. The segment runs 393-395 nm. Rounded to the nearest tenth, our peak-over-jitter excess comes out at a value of 5.6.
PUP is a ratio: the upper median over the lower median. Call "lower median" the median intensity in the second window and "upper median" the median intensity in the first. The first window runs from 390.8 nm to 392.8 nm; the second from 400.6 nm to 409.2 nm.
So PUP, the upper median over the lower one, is 0.83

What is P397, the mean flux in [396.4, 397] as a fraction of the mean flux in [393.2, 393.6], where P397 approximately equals 1.98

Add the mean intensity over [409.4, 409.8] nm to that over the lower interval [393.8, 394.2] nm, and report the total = 6.4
